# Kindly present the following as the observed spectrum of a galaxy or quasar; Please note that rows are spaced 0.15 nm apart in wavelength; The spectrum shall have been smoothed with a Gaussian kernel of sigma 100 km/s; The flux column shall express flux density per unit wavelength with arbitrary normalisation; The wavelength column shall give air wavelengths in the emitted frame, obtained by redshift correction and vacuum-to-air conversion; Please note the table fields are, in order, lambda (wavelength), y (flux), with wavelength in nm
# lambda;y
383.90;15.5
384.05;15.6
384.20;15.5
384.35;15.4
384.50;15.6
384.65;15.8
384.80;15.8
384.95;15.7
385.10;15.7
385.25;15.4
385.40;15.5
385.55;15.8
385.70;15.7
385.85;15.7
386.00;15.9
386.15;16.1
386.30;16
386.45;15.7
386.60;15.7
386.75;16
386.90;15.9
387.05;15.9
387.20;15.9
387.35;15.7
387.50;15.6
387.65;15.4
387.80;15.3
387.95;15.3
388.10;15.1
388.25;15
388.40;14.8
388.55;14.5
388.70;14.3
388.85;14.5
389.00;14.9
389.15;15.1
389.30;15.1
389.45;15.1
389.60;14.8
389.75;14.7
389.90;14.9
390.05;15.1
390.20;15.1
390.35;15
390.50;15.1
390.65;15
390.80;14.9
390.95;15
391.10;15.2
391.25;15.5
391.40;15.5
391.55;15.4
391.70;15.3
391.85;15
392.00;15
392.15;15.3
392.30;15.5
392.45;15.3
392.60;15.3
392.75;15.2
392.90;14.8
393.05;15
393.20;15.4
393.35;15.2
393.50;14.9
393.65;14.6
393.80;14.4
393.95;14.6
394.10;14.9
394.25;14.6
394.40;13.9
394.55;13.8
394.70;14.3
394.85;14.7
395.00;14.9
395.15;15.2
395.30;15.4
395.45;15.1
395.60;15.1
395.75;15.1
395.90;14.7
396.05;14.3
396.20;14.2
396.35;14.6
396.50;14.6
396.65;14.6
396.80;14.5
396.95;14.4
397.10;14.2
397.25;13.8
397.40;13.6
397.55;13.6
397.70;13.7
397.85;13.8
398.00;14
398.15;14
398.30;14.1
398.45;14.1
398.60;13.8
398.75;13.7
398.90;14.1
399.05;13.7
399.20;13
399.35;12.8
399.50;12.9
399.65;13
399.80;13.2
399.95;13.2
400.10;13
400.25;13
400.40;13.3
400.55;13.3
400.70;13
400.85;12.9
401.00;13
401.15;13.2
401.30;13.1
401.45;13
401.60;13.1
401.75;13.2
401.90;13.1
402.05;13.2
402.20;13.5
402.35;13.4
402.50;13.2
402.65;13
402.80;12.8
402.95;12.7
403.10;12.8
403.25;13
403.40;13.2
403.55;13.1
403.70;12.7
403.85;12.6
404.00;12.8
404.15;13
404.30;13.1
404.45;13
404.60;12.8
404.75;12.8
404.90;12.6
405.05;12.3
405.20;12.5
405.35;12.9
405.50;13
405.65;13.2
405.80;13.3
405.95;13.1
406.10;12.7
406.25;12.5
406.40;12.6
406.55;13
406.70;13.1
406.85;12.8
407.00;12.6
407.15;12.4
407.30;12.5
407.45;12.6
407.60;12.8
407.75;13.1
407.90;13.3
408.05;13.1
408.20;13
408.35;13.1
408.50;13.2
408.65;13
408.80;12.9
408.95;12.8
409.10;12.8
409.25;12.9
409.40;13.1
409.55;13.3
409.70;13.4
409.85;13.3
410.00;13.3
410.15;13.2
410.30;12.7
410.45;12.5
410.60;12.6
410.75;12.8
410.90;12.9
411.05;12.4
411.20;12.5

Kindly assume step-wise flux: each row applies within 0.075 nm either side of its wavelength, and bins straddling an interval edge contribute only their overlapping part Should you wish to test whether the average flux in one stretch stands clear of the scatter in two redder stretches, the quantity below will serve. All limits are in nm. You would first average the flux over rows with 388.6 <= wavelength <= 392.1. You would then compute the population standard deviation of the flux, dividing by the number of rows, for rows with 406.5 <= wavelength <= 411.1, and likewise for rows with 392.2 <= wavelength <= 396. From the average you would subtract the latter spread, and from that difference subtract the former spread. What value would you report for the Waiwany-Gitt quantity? 14.3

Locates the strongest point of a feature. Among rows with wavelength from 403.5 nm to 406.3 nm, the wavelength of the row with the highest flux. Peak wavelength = 405.80 nm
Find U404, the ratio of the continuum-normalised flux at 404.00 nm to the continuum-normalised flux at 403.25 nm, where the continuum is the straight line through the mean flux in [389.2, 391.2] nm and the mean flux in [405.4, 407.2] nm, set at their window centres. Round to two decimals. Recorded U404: 0.99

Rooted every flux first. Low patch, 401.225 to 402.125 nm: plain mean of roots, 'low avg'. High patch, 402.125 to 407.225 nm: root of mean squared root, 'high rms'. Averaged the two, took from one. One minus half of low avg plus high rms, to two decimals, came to -2.61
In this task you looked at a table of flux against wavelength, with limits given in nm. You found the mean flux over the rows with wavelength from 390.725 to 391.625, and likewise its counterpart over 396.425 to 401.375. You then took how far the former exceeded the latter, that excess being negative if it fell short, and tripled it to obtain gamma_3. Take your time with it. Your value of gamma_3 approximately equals 5.0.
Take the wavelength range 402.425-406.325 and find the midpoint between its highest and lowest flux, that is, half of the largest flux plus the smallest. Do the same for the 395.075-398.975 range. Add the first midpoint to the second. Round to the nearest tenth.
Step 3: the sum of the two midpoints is 27.3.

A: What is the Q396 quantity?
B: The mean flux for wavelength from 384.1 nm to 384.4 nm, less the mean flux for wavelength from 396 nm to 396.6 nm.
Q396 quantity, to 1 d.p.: 1.0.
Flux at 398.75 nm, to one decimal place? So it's 13.7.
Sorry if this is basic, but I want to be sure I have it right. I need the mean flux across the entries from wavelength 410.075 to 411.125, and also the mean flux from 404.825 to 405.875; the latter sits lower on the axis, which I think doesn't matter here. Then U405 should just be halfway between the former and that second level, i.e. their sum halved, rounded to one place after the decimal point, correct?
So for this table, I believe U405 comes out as 12.8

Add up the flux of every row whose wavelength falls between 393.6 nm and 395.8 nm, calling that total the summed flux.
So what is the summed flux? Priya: 221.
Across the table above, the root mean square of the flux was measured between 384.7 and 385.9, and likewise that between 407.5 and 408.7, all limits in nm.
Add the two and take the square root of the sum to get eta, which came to 5.36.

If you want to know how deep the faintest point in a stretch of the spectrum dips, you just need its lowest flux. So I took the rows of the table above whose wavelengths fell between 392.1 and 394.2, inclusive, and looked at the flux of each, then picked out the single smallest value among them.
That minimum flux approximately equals 14.4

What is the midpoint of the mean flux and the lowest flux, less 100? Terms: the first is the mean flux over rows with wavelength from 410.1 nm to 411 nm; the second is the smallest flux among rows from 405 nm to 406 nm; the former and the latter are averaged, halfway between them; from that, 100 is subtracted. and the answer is -87.5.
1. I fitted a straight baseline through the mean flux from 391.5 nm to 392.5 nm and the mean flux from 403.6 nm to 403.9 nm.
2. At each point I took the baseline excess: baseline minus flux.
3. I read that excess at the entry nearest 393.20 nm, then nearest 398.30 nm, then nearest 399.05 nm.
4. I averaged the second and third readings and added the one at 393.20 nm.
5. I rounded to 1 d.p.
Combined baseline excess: -0.5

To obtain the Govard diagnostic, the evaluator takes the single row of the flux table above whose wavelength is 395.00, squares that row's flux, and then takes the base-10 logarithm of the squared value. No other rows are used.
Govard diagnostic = 2.35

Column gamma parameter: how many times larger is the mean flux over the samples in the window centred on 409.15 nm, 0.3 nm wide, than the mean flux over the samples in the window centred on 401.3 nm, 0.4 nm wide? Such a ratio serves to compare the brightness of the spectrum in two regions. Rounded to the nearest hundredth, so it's 0.98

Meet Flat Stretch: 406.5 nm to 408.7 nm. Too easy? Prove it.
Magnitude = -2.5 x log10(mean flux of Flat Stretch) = -2.78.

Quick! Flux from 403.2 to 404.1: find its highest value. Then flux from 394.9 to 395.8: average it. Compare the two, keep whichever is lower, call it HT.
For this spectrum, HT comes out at 13.2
